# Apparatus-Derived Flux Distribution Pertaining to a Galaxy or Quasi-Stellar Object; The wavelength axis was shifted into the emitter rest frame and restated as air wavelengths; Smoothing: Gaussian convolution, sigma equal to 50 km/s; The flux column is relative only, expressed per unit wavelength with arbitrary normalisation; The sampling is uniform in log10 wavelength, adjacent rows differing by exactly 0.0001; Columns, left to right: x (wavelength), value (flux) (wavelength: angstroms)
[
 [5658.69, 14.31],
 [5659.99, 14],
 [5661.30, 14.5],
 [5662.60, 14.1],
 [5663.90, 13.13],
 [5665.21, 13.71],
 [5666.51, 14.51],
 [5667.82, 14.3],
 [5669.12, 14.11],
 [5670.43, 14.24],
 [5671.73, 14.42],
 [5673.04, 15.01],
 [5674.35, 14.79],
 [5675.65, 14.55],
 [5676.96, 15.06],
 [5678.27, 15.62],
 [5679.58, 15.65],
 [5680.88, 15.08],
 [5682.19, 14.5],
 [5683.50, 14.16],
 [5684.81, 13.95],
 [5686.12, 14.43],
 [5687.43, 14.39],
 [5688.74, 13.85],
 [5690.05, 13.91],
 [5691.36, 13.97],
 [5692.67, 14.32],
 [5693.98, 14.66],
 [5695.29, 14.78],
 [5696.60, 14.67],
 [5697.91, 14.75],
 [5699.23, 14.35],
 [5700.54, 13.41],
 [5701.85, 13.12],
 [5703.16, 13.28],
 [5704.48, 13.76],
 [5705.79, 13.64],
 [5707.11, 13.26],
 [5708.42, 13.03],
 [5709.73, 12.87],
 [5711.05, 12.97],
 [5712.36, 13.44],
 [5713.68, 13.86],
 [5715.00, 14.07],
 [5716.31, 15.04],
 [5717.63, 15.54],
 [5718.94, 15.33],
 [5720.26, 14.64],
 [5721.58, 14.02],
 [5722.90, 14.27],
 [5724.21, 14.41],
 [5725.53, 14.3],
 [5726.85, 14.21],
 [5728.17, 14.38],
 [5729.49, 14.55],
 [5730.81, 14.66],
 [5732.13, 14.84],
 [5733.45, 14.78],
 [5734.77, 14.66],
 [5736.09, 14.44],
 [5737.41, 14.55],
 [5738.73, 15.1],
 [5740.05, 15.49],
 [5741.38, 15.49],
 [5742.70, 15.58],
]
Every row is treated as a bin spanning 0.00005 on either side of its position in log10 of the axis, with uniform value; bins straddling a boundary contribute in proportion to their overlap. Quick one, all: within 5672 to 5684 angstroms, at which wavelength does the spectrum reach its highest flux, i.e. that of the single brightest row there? 5679.58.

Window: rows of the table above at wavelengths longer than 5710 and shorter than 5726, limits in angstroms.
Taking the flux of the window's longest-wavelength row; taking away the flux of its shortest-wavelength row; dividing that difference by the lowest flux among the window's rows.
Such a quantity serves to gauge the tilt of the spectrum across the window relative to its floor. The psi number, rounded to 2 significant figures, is 0.10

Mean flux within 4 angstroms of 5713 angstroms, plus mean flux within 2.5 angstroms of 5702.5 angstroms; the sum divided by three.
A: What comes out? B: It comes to 9.03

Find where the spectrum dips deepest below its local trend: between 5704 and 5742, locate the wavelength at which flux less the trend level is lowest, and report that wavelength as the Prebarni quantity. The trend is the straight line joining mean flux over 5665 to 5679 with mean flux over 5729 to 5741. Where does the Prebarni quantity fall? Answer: 5709.73 angstroms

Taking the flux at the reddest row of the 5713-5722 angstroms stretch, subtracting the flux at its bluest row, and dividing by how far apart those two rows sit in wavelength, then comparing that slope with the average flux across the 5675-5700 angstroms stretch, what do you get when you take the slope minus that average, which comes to -14.5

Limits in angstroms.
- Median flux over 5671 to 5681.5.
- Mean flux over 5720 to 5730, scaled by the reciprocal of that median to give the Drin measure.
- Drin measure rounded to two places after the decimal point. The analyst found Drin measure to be 0.95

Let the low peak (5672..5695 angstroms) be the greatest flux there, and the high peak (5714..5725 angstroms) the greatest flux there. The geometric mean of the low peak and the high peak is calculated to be 15.6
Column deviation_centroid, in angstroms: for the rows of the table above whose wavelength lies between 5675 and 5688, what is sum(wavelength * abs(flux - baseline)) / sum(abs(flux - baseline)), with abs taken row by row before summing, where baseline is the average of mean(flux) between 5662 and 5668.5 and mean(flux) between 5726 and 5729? 5679.8 angstroms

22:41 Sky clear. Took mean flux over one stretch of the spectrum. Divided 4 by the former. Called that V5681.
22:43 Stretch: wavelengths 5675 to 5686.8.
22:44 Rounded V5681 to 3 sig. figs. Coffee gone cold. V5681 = 0.271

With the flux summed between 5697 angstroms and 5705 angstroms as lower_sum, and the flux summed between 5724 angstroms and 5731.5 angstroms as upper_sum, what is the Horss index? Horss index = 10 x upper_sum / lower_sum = 10.5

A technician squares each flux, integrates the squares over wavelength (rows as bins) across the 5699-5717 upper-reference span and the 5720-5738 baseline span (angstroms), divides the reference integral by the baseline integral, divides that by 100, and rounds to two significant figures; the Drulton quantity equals 0.0088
